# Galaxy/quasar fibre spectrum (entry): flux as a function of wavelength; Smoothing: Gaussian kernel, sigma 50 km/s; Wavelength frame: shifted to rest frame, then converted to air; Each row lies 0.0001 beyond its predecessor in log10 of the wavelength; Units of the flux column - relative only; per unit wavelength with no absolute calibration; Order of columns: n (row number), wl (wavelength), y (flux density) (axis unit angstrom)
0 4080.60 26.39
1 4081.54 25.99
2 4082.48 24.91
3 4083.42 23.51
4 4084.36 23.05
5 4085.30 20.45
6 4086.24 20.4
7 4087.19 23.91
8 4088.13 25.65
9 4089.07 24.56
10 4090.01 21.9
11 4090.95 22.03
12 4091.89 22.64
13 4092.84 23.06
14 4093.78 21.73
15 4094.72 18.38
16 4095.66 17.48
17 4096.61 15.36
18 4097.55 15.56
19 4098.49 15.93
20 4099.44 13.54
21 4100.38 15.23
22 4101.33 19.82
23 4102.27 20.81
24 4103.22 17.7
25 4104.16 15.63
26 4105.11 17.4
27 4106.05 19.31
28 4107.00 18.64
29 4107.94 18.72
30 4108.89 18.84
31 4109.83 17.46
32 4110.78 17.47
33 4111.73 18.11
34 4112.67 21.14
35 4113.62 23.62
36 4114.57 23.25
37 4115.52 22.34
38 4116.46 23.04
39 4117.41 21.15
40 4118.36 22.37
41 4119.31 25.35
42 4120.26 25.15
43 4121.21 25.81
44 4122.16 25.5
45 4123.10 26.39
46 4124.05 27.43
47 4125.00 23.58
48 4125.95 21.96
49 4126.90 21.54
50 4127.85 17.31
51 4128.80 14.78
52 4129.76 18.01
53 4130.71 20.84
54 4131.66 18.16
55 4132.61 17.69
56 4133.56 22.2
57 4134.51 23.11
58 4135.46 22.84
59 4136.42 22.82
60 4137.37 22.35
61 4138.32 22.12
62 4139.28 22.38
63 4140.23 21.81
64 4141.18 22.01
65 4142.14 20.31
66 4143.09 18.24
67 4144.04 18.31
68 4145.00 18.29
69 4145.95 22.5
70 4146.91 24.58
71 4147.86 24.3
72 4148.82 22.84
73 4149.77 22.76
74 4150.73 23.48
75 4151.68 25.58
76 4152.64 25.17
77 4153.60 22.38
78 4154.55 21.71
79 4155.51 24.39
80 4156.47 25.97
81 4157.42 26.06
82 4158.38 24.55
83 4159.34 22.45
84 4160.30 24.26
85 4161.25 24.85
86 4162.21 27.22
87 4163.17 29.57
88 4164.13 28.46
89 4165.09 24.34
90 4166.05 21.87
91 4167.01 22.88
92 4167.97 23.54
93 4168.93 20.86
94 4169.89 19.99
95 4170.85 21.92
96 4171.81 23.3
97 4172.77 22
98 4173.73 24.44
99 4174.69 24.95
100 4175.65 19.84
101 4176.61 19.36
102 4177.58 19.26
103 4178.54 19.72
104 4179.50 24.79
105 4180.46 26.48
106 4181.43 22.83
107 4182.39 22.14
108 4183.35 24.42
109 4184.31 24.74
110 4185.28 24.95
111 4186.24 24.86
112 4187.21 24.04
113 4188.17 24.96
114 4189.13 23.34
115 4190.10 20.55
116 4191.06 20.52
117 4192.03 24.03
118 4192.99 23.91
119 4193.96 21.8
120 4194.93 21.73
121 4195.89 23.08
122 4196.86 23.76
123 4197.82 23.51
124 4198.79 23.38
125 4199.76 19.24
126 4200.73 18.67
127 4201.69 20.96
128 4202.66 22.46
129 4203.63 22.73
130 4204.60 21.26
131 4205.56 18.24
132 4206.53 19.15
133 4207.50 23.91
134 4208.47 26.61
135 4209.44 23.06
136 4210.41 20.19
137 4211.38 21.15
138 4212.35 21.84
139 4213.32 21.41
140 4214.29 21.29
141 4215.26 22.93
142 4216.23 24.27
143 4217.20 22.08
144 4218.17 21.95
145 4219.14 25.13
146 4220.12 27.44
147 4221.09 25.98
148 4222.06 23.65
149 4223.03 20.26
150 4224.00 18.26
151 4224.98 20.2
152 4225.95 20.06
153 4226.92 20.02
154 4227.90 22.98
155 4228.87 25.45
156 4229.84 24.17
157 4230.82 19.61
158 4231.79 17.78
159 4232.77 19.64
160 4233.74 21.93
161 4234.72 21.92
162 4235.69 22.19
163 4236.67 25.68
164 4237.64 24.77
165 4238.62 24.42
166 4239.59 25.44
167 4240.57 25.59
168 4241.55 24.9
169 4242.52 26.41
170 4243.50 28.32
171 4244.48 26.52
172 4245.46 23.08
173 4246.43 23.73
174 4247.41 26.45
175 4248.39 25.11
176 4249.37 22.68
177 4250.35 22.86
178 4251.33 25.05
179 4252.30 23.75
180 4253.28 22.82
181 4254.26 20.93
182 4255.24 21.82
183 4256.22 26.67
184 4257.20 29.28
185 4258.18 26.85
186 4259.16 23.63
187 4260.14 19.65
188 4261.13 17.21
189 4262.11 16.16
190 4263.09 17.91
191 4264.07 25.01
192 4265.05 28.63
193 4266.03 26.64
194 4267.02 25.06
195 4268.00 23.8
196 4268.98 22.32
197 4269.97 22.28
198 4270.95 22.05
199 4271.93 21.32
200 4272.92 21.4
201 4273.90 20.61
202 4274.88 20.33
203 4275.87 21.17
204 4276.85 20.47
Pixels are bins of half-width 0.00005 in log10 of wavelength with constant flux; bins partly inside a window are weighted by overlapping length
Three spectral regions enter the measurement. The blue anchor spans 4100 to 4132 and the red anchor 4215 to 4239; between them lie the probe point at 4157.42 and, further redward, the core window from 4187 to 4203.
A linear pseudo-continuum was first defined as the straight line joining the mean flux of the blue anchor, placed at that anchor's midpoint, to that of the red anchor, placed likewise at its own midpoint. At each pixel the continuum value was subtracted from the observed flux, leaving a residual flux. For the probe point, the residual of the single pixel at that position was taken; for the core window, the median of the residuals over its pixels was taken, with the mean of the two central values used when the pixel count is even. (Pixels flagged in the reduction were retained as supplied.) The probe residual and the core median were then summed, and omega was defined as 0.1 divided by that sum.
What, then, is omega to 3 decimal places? 0.017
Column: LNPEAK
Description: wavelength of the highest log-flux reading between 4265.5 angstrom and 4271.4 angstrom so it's 4266.03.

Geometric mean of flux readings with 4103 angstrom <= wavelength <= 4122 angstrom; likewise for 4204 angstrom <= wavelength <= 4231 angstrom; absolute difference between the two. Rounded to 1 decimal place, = 1.7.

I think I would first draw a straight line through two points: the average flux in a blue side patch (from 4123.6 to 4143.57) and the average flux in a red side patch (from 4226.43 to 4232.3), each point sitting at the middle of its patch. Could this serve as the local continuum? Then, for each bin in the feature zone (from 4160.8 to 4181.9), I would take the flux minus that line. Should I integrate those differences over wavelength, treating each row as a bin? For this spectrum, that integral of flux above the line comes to 43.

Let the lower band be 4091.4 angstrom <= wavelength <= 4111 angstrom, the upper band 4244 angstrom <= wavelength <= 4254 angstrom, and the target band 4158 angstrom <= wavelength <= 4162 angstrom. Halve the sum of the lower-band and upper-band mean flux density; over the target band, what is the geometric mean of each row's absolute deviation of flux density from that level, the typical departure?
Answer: 2.7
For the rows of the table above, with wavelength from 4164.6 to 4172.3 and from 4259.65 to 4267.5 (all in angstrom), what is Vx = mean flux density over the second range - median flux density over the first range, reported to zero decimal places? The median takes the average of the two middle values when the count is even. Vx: 0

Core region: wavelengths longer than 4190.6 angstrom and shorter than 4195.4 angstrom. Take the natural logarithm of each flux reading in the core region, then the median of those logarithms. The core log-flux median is 3.08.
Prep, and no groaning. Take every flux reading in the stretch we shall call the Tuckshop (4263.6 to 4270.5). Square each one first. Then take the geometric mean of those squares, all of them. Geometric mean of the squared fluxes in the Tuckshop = 612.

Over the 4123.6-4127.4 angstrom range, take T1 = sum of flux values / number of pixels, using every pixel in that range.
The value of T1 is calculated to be 23.6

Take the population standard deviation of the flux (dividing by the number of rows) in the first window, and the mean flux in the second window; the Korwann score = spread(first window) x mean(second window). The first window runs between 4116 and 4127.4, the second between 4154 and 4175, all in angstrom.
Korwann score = 48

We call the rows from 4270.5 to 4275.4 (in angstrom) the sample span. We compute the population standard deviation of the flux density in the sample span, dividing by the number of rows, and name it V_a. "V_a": 0.6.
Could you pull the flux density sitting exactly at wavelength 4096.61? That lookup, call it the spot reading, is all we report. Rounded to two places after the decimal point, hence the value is 15.36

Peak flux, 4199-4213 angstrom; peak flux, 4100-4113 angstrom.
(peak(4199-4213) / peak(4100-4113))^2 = 1.58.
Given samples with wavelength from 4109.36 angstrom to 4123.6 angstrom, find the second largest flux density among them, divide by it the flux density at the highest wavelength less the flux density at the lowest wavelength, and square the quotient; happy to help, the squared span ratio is 0.12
